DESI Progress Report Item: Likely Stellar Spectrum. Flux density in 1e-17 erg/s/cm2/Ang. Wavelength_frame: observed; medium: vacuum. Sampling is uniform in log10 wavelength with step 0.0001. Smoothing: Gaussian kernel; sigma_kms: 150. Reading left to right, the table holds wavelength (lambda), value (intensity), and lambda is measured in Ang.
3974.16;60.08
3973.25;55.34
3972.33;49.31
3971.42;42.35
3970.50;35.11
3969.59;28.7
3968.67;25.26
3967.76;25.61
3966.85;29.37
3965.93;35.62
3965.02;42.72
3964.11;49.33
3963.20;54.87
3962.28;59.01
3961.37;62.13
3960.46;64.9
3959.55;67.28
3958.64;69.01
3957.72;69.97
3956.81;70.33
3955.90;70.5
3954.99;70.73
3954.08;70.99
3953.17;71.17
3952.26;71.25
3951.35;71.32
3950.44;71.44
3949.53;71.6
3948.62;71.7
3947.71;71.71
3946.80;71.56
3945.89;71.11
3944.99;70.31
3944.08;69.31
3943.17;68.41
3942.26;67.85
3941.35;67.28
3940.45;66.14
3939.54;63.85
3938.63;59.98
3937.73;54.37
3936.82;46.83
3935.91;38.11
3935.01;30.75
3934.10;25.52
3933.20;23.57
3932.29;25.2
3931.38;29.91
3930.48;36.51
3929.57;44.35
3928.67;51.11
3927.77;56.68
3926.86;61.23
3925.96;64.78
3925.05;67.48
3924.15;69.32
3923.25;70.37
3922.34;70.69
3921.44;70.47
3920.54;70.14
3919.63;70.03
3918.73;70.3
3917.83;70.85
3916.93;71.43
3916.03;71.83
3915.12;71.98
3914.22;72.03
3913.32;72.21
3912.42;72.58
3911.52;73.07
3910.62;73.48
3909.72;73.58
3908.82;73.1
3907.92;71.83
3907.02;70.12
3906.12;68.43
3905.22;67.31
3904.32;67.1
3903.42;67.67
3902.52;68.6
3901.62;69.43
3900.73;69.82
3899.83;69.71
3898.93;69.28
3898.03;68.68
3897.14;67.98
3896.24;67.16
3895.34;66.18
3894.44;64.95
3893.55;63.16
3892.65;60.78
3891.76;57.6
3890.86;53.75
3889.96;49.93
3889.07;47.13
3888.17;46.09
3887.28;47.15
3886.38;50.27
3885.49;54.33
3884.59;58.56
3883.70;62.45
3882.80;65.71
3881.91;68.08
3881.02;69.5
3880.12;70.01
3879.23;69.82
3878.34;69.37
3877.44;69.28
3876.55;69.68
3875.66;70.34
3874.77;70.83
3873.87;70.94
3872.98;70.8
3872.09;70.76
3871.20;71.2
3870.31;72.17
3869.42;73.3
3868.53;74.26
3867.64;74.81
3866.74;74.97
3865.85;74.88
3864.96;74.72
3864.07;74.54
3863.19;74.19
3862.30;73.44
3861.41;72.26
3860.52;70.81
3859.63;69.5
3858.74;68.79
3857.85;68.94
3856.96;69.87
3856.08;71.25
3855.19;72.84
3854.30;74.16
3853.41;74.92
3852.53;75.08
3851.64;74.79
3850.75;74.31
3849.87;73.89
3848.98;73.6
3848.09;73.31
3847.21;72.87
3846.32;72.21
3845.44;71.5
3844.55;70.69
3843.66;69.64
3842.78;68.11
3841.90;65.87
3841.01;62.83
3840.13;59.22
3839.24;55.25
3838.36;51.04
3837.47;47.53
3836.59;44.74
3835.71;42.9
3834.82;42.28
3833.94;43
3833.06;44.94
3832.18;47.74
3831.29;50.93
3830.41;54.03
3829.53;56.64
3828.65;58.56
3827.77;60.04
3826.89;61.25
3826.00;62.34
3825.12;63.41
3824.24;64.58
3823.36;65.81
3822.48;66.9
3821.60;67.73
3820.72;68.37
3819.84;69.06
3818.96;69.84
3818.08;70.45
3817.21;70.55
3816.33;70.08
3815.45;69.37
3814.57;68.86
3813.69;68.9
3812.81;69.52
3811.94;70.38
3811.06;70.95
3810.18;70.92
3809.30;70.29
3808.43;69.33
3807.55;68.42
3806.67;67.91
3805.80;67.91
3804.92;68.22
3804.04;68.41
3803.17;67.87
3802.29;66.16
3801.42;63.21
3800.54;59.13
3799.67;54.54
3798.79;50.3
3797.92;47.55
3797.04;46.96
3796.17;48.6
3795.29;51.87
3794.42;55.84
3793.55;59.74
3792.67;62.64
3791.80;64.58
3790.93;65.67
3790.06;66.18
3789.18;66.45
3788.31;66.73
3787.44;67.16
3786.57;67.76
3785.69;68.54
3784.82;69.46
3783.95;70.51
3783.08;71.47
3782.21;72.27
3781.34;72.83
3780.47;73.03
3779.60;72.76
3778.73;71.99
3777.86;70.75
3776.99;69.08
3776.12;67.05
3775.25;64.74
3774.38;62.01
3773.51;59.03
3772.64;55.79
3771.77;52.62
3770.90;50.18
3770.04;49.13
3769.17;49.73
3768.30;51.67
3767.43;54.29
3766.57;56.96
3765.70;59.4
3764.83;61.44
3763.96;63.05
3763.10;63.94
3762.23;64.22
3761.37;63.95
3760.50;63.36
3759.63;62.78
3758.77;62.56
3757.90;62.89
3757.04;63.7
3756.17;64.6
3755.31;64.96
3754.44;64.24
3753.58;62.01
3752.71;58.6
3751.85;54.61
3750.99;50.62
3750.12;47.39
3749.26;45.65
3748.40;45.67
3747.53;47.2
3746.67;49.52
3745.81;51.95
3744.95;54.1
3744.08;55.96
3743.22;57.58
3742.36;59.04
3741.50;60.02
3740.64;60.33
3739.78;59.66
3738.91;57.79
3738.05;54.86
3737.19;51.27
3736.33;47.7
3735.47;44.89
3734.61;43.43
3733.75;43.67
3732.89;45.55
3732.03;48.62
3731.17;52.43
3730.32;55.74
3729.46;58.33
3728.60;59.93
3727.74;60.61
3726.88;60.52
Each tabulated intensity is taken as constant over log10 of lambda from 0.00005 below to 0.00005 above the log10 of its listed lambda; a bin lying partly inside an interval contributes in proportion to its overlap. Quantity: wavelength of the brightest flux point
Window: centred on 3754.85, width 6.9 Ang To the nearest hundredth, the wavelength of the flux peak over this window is 3755.31 Ang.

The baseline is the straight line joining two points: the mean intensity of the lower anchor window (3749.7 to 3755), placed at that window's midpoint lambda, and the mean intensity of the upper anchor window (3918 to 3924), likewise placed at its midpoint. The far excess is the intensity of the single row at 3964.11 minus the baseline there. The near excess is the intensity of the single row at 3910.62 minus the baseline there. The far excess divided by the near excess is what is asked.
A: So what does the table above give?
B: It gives -6.1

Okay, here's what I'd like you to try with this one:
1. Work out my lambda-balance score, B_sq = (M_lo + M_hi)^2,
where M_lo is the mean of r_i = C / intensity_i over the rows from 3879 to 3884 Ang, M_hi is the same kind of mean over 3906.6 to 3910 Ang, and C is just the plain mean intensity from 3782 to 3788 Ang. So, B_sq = 4.0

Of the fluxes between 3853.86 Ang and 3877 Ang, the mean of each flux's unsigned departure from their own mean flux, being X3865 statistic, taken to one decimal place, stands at 1.8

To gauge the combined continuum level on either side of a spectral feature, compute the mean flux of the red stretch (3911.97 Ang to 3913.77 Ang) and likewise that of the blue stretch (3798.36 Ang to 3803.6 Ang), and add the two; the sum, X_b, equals 133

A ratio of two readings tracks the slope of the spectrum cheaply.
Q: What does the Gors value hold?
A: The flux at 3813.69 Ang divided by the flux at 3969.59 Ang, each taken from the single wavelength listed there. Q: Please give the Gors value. 2.40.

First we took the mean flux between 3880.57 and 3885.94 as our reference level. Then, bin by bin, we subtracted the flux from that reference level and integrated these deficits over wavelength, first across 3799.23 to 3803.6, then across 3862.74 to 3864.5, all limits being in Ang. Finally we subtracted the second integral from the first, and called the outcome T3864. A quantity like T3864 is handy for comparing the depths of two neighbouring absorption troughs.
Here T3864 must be 24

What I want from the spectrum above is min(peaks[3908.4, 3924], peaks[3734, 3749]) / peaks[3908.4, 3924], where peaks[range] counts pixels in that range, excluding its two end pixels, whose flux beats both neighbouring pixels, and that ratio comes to 0.5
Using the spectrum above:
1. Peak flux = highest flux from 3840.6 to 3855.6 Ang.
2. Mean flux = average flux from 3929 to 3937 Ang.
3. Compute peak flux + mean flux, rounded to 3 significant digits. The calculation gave 108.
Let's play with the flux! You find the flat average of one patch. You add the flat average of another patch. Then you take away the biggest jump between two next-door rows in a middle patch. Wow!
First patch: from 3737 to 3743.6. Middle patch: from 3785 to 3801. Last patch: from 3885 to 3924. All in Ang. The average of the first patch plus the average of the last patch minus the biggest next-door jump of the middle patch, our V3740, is 119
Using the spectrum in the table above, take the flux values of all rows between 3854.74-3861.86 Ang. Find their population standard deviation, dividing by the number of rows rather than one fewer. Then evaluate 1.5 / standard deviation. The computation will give 1.1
